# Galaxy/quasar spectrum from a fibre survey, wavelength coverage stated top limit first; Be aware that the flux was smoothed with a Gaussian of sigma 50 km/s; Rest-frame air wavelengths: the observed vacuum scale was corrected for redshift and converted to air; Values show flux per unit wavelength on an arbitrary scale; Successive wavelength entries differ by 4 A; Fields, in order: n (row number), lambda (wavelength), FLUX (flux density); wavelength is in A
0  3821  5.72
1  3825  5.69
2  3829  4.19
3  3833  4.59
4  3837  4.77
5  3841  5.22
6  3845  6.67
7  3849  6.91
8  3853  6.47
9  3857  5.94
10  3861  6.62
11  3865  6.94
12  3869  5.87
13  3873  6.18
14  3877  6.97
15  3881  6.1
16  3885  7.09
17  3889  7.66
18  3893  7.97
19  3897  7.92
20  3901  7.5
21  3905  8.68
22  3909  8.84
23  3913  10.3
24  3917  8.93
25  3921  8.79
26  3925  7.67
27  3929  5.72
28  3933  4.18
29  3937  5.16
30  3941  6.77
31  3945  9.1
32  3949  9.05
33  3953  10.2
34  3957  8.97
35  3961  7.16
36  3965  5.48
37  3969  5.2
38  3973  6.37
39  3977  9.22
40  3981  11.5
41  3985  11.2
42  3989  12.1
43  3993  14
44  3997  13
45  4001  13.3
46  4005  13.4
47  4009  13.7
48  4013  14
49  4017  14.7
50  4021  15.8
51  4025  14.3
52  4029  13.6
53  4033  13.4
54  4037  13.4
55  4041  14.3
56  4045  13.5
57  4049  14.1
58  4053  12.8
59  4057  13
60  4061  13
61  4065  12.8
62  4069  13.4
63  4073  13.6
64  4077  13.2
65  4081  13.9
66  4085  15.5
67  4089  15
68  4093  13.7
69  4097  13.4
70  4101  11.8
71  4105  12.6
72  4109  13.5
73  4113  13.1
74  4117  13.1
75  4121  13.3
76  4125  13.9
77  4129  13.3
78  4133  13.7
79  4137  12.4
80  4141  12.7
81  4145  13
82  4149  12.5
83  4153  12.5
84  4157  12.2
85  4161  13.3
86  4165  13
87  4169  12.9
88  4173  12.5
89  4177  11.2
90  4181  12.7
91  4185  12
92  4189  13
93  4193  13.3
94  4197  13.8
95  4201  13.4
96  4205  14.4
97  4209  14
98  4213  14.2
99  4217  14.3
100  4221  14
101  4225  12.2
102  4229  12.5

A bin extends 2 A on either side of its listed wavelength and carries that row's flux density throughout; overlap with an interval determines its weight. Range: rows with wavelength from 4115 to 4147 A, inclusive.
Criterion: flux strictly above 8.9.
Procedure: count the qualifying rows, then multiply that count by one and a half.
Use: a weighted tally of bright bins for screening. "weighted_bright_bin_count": 12.0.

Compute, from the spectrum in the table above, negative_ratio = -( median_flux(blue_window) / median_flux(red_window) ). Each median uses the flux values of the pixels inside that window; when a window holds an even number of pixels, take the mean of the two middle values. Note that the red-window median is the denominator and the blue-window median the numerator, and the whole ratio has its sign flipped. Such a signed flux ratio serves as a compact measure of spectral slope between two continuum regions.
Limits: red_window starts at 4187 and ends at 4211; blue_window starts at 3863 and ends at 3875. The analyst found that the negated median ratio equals -0.45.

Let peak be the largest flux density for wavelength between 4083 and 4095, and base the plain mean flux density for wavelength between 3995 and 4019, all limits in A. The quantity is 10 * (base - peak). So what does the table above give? -18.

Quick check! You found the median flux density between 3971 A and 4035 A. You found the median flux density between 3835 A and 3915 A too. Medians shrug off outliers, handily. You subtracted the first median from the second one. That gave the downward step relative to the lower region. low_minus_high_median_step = -6.5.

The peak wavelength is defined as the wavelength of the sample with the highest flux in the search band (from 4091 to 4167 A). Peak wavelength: 4125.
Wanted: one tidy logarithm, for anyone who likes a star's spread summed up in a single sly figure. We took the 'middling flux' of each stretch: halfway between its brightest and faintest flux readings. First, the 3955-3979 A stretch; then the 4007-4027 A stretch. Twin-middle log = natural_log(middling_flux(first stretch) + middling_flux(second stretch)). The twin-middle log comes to 3.09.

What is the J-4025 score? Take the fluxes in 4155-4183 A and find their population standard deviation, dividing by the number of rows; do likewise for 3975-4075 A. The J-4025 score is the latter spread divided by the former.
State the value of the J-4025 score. 1.9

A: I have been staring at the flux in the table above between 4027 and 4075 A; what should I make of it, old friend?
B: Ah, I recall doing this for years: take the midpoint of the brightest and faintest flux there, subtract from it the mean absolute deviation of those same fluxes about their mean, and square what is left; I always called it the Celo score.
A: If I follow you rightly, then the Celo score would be 174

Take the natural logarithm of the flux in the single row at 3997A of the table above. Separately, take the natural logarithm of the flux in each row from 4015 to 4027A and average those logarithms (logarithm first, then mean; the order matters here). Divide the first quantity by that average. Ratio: 0.95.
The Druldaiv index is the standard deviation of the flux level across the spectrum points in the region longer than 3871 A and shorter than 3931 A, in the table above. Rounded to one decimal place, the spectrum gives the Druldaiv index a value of 1.2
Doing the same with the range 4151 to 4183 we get 0.6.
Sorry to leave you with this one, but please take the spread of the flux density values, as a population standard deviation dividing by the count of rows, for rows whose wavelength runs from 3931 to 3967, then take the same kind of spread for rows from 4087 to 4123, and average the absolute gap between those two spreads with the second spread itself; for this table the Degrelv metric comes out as 0.99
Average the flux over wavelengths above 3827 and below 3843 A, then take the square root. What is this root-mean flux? 2.17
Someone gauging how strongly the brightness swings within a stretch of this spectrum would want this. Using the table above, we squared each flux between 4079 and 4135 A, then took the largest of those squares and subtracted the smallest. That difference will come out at 101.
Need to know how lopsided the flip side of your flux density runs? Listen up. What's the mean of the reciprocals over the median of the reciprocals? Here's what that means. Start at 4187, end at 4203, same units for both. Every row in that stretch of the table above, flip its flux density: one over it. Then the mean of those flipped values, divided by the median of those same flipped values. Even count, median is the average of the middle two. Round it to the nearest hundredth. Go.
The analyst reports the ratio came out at 1.00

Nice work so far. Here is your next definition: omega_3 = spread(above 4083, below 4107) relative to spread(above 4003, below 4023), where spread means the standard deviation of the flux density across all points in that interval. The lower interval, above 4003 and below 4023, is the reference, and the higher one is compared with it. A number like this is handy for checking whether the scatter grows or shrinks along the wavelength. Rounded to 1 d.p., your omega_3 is 1.5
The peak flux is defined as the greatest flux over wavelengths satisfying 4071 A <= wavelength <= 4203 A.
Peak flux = 15.5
